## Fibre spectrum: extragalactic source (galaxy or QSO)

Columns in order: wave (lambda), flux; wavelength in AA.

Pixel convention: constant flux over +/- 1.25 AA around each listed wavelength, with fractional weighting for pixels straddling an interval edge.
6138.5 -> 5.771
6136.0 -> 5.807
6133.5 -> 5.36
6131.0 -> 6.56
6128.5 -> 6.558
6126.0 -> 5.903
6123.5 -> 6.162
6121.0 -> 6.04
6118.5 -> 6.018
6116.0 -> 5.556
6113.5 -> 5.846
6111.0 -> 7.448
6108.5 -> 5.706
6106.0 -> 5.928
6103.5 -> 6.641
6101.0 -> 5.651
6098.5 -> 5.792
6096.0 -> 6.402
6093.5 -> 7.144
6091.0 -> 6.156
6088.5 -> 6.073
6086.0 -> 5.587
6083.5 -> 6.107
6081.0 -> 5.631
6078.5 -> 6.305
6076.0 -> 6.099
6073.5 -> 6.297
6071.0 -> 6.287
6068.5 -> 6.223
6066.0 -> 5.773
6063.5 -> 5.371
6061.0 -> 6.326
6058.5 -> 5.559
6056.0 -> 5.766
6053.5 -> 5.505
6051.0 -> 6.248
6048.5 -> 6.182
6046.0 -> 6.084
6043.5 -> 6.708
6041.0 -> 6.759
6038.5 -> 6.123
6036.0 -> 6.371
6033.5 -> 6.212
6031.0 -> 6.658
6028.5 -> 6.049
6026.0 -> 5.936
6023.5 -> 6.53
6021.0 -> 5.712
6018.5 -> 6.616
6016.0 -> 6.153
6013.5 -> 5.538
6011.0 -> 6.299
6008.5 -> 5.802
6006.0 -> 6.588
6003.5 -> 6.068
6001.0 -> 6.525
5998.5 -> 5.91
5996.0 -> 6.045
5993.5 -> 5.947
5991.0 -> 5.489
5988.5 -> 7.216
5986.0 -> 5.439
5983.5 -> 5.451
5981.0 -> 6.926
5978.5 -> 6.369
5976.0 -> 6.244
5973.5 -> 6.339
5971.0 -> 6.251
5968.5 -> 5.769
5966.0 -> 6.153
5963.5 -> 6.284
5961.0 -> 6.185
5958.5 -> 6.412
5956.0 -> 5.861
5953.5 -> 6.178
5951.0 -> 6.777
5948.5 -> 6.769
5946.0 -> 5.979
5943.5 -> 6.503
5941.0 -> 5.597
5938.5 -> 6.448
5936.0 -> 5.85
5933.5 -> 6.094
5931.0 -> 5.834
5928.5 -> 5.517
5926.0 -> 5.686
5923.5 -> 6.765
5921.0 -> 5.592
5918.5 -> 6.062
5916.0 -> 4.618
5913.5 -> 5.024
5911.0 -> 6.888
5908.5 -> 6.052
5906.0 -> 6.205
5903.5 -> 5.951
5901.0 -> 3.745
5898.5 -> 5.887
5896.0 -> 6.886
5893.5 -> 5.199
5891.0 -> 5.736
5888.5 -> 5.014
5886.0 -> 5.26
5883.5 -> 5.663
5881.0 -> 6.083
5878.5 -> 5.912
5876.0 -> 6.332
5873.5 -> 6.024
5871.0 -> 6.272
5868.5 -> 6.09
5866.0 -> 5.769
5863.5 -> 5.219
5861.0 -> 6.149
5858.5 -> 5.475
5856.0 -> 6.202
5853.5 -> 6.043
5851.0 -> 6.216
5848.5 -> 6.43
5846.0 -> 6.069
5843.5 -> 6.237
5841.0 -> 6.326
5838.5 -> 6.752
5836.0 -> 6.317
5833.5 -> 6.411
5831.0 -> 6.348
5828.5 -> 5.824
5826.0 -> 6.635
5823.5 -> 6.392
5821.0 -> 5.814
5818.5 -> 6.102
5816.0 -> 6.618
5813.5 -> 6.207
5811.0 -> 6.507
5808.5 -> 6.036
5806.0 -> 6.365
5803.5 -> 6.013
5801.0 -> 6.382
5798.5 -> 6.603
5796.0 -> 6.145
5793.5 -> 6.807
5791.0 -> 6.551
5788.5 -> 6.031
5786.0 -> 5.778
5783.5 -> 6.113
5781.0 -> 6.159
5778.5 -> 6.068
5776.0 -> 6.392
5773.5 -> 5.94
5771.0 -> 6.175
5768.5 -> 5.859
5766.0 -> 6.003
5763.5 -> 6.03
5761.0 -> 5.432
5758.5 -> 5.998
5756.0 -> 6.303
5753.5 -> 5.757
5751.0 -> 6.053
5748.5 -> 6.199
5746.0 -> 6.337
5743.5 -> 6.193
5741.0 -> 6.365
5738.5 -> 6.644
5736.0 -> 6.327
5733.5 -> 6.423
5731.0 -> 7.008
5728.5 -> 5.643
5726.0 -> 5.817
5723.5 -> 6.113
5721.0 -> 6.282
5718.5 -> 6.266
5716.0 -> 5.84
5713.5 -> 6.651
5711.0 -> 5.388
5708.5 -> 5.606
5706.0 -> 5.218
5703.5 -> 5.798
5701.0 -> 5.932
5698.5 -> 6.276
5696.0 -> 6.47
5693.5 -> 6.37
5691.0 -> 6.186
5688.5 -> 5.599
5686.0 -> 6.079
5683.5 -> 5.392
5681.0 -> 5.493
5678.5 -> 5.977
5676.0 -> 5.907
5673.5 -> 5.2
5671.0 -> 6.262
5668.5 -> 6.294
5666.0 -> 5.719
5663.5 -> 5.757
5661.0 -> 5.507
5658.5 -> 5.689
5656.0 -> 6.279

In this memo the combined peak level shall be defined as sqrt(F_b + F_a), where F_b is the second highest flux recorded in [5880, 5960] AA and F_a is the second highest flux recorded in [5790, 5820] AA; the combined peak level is 3.67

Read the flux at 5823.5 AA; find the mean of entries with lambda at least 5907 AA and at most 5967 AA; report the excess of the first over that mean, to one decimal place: 0.3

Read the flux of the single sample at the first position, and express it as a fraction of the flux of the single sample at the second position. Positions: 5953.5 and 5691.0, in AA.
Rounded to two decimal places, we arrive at 1.00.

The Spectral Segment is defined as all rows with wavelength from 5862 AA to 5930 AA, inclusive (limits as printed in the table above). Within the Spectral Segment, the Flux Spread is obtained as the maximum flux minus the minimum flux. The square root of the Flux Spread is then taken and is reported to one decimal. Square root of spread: 1.8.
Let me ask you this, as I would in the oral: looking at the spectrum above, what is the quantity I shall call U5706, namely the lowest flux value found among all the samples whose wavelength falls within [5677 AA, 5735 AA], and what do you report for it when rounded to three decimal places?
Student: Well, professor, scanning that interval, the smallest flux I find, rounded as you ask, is 5.218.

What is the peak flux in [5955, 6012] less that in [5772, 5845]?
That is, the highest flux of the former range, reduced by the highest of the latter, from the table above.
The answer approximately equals 0.4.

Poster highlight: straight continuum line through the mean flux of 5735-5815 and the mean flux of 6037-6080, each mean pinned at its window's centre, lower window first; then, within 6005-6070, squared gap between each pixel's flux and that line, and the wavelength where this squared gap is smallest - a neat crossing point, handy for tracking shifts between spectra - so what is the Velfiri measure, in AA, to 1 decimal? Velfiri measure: 6046.0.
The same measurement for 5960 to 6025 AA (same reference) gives 5966.0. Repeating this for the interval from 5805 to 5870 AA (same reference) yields 5861.0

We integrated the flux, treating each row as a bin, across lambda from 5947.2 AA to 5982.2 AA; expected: 221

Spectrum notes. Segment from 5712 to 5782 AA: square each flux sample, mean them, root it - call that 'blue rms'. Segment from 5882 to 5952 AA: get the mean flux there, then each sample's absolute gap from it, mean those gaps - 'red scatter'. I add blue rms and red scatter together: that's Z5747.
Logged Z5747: 6.69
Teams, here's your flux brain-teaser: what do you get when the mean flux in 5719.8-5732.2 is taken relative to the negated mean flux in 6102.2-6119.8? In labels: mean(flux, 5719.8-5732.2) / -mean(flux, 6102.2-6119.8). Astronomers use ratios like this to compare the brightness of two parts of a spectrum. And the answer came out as -1.00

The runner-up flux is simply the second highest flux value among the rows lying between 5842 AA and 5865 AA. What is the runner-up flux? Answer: 6.237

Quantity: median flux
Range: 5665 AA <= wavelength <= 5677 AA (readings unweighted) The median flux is 5.91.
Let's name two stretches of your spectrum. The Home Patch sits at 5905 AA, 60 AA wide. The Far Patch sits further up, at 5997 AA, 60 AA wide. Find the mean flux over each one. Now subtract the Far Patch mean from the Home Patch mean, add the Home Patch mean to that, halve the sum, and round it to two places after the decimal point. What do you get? 2.68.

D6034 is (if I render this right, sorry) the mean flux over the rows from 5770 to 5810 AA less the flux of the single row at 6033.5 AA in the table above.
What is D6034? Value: 0.01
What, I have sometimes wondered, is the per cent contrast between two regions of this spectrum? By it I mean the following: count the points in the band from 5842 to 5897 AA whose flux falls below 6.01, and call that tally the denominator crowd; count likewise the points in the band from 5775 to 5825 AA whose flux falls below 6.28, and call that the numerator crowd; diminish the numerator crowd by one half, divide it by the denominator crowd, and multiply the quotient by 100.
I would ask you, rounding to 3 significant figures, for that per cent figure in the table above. 117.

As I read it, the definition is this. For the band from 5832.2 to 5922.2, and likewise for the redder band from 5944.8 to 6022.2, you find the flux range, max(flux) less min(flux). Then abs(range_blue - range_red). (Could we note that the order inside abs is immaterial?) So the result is 1.4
